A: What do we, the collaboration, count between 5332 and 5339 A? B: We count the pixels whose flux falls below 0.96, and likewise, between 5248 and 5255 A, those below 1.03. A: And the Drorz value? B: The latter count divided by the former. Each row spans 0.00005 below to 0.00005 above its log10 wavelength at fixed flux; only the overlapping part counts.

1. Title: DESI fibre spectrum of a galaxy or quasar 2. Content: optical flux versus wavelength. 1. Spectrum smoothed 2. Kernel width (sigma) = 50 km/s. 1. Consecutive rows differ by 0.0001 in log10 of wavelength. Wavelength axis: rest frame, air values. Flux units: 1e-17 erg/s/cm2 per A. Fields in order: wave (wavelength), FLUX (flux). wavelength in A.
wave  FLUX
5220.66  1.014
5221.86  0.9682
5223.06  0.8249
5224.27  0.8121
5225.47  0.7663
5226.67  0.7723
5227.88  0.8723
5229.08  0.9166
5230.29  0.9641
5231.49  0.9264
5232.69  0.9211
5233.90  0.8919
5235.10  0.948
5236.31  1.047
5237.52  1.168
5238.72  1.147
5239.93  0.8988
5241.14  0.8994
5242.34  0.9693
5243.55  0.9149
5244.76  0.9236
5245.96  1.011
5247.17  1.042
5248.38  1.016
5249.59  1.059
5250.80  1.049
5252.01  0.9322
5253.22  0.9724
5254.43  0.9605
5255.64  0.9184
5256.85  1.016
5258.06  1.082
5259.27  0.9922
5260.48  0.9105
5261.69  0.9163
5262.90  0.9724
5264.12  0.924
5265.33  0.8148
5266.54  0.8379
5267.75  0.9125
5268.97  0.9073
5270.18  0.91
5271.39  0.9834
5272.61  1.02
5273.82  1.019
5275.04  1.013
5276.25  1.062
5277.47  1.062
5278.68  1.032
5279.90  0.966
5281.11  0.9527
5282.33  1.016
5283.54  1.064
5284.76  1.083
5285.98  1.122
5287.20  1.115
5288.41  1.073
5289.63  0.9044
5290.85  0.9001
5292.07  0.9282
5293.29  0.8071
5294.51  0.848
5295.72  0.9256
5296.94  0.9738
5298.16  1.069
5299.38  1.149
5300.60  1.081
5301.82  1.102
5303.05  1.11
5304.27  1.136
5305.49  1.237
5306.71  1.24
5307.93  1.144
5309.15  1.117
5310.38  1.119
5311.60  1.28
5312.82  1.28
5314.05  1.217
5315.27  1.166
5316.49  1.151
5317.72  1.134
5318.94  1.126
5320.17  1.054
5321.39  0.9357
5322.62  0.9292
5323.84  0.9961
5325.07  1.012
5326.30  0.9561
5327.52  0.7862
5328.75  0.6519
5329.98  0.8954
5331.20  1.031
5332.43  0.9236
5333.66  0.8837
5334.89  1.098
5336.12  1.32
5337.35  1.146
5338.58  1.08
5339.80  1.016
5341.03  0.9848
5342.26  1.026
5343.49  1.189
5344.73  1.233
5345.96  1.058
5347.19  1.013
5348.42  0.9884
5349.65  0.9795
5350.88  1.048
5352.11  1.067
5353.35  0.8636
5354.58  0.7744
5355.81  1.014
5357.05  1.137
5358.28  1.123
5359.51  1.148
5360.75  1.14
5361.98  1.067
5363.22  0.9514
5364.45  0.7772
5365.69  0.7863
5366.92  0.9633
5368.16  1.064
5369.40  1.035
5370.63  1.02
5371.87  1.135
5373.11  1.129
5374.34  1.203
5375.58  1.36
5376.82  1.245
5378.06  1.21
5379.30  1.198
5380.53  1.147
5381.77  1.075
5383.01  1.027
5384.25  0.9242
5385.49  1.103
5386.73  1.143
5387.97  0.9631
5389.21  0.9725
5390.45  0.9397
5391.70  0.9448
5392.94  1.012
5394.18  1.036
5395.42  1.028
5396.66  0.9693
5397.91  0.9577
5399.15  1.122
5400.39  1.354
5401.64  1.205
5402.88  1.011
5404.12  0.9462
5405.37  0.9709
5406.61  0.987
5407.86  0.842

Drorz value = 2.00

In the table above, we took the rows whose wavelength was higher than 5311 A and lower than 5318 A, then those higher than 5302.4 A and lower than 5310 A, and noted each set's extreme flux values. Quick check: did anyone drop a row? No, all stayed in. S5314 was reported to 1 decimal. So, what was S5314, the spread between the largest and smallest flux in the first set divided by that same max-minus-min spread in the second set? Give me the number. 1.1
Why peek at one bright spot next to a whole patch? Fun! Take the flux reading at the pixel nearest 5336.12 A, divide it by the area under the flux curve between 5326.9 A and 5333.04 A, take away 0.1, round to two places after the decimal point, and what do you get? 0.15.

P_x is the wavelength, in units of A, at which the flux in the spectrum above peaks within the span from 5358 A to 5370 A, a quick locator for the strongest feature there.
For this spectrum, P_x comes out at 5359.51 A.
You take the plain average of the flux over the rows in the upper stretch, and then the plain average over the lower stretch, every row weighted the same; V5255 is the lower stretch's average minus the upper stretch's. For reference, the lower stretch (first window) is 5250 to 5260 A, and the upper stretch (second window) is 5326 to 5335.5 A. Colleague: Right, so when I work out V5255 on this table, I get 0.09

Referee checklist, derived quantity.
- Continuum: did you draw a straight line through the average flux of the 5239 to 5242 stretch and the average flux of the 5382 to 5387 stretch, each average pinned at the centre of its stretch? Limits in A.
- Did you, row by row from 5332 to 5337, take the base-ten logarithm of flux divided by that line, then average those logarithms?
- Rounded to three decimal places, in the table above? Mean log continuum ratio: 0.020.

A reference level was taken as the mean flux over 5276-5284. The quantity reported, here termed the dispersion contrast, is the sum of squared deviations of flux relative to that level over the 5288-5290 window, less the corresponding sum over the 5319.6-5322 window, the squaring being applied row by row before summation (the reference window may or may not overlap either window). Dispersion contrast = 0.008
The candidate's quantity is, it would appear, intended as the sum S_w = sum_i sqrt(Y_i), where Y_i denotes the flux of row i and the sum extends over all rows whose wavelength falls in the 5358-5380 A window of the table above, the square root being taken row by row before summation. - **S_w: 18.7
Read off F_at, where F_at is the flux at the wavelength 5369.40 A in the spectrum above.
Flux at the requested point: 1.035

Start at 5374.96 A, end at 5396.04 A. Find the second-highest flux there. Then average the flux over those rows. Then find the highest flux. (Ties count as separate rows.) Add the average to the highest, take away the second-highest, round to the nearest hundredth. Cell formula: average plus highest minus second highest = 1.19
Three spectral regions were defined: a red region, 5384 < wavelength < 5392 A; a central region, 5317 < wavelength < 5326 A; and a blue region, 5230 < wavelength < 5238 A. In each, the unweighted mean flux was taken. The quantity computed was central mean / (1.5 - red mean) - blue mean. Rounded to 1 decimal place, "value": 1.1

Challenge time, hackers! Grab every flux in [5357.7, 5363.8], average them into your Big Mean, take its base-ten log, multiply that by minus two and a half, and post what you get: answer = -0.09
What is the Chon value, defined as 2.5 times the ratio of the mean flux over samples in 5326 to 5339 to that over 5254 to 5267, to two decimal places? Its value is 2.60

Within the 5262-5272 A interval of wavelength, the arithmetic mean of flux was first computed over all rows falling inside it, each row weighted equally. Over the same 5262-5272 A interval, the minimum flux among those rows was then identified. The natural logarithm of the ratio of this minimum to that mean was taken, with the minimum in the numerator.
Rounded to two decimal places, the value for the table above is -0.11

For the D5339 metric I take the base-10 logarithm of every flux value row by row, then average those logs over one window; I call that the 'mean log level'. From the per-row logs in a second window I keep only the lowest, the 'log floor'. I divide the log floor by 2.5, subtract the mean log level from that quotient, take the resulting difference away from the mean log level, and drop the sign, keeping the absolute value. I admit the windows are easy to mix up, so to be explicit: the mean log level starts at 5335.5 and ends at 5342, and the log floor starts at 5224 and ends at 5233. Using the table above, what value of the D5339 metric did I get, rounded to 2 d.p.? 0.13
